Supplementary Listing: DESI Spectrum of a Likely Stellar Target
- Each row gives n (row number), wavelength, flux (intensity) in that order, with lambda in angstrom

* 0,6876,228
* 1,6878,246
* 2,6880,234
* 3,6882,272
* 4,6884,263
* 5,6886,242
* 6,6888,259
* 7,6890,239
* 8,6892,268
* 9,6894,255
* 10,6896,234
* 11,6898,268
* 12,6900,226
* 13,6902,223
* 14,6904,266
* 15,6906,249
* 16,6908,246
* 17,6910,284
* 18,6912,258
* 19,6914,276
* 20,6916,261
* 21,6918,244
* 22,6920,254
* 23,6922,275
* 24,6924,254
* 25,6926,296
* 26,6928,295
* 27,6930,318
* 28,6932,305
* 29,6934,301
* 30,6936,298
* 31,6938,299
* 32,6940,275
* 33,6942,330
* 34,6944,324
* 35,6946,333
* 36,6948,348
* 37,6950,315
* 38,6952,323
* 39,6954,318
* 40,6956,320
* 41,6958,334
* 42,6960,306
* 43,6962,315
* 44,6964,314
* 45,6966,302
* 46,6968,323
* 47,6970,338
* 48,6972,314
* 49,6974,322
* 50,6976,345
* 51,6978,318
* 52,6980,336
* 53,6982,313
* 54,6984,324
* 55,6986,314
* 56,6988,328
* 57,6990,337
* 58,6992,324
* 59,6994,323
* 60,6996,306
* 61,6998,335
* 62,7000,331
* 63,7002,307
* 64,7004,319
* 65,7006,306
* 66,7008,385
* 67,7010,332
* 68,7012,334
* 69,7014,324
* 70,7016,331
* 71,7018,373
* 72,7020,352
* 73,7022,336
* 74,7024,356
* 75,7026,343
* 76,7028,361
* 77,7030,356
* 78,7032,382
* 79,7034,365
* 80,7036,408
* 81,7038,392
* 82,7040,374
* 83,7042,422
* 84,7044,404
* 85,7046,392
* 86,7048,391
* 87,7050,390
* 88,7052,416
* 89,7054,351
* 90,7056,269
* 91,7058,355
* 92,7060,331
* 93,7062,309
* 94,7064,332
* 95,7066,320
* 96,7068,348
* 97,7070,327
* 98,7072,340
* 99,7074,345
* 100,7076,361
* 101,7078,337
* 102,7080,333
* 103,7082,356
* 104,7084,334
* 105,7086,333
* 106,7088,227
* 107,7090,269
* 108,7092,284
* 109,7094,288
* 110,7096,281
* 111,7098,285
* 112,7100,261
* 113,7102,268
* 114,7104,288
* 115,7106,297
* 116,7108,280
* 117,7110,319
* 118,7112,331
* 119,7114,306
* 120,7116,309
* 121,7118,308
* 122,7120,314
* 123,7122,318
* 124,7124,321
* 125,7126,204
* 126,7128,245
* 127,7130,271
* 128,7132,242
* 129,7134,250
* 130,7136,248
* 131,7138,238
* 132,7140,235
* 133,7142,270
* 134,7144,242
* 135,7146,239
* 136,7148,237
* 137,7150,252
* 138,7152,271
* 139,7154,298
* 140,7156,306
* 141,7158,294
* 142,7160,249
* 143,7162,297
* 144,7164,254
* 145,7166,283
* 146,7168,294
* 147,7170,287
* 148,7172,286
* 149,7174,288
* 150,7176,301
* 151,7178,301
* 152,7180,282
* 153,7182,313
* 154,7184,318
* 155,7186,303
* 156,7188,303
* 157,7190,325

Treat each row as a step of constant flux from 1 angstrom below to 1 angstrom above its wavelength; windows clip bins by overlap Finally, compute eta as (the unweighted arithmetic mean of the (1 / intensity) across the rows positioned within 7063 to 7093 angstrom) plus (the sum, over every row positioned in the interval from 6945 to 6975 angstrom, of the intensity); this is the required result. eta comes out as 4825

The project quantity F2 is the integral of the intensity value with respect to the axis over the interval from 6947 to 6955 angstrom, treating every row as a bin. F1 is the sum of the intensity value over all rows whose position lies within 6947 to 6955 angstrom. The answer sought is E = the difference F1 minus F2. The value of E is -1304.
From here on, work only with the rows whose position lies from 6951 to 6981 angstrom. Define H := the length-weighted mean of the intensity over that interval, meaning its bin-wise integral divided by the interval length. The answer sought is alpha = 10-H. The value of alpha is -312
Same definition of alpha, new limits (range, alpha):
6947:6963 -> -312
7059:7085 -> -326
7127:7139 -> -239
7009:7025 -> -332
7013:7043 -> -355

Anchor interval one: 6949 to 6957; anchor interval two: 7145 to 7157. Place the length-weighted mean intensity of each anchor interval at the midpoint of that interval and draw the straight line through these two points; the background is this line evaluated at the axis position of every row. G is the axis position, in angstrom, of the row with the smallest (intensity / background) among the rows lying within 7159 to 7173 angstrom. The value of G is 7160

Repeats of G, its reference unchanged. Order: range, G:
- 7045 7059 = 7056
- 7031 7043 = 7034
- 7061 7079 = 7062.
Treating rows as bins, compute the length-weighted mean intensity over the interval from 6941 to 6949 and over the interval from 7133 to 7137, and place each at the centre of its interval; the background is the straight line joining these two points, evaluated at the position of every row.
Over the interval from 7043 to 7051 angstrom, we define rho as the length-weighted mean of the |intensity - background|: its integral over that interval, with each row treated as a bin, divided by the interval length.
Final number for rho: 106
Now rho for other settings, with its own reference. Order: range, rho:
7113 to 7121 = 52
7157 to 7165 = 36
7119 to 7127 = 59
